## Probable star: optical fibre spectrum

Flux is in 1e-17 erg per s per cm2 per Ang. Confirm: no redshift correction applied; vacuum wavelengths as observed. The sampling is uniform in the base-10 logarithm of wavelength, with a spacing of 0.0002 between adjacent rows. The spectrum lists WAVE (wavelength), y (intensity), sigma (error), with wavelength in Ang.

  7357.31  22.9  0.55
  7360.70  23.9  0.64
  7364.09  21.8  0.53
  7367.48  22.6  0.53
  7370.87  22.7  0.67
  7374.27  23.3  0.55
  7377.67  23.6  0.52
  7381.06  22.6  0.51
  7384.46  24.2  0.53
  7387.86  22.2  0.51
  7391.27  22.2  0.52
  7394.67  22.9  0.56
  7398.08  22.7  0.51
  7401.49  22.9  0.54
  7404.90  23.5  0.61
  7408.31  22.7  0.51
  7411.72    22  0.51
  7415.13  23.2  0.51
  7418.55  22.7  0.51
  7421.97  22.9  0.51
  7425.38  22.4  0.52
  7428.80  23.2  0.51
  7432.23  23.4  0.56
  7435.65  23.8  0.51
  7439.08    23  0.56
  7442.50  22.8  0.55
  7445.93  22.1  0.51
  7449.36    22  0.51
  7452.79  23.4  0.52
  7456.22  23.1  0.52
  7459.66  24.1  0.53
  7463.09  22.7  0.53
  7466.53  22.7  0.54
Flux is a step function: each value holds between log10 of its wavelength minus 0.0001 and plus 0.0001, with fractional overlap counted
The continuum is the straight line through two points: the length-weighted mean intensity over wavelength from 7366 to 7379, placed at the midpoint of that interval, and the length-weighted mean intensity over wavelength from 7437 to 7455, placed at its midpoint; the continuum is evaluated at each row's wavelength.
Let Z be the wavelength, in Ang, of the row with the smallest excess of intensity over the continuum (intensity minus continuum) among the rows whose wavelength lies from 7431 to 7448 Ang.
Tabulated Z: 7445.93 Ang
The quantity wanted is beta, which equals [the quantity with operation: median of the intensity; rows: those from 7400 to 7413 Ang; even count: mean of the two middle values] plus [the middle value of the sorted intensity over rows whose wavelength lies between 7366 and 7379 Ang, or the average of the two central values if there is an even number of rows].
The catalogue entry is 45.8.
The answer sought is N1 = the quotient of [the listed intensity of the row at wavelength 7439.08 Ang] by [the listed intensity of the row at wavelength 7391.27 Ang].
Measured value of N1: 1.04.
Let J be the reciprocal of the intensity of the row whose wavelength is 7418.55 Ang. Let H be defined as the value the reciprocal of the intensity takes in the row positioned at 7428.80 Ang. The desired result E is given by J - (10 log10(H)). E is 13.7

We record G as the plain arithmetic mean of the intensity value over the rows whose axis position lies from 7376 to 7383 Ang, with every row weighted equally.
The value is 23.1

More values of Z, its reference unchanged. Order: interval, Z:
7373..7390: 7387.86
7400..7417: 7411.72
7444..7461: 7449.36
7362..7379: 7364.09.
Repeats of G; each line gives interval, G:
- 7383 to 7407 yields 22.9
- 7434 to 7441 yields 23.4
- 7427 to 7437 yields 23.5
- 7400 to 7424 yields 22.8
